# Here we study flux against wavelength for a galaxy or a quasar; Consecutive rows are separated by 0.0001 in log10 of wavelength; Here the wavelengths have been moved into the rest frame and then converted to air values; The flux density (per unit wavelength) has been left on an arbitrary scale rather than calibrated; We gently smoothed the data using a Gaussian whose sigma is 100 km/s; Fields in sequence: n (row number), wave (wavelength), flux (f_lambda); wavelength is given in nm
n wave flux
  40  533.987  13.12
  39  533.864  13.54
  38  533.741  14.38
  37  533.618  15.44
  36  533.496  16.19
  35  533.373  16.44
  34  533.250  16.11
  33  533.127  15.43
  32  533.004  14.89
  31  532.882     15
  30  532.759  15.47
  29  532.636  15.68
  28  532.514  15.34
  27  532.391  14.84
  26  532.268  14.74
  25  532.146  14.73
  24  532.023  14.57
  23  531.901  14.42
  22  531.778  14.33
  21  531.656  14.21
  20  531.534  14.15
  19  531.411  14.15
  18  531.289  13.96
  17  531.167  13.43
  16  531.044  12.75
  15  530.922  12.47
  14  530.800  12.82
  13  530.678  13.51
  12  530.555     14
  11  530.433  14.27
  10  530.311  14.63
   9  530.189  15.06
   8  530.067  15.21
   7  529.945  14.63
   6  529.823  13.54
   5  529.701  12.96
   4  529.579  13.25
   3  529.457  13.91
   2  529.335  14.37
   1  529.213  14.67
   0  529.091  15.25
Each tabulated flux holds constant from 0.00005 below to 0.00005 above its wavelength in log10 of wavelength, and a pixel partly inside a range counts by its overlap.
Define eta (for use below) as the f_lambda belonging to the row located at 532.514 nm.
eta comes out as 15.34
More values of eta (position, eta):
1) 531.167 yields 13.43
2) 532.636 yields 15.68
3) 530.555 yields 14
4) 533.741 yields 14.38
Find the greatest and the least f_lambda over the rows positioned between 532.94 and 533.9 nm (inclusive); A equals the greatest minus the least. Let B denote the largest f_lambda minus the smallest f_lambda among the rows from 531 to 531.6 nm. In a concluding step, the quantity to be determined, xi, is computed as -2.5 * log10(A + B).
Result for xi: -1.58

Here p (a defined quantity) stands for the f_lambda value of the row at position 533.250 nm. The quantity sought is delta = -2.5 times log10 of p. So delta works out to -3.018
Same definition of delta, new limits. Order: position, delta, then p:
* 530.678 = -2.827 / 13.51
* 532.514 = -2.965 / 15.34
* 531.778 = -2.891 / 14.33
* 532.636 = -2.988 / 15.68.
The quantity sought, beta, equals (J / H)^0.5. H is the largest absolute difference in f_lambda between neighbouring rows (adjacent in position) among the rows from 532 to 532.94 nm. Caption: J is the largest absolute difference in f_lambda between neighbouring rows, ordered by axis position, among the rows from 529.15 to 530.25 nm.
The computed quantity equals 1.48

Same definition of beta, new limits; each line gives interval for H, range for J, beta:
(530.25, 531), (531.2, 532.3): 0.52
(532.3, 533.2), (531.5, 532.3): 0.54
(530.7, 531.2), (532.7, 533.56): 1.00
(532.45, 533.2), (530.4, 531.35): 1.13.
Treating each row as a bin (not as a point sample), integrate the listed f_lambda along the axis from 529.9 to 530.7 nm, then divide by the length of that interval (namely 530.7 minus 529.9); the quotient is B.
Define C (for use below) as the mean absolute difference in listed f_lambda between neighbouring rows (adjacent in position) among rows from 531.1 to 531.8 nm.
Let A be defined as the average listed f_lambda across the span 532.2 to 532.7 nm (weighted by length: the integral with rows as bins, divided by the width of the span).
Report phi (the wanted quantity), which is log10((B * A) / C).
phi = 3.09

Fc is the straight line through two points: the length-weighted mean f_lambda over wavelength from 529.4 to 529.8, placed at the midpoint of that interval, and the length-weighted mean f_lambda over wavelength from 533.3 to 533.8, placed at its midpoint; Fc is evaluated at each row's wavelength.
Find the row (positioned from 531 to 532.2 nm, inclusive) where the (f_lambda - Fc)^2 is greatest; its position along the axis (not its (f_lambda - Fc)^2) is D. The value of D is 531.044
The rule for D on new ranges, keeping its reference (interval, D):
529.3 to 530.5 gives 530.067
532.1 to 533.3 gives 533.250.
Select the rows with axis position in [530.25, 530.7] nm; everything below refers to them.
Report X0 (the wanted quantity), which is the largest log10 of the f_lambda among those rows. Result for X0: 1.17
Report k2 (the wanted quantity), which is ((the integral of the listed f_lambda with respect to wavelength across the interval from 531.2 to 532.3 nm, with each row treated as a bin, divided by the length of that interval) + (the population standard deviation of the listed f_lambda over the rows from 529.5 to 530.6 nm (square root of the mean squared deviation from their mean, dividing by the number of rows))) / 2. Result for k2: 7.54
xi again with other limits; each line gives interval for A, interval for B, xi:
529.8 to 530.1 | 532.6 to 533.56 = -1.27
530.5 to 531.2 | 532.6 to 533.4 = -1.22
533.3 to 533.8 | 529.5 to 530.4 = -1.59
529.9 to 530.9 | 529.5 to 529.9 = -1.18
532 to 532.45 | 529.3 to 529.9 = -0.56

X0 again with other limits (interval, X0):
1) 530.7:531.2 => 1.13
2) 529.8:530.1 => 1.18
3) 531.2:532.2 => 1.17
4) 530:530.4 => 1.18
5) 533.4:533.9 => 1.21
